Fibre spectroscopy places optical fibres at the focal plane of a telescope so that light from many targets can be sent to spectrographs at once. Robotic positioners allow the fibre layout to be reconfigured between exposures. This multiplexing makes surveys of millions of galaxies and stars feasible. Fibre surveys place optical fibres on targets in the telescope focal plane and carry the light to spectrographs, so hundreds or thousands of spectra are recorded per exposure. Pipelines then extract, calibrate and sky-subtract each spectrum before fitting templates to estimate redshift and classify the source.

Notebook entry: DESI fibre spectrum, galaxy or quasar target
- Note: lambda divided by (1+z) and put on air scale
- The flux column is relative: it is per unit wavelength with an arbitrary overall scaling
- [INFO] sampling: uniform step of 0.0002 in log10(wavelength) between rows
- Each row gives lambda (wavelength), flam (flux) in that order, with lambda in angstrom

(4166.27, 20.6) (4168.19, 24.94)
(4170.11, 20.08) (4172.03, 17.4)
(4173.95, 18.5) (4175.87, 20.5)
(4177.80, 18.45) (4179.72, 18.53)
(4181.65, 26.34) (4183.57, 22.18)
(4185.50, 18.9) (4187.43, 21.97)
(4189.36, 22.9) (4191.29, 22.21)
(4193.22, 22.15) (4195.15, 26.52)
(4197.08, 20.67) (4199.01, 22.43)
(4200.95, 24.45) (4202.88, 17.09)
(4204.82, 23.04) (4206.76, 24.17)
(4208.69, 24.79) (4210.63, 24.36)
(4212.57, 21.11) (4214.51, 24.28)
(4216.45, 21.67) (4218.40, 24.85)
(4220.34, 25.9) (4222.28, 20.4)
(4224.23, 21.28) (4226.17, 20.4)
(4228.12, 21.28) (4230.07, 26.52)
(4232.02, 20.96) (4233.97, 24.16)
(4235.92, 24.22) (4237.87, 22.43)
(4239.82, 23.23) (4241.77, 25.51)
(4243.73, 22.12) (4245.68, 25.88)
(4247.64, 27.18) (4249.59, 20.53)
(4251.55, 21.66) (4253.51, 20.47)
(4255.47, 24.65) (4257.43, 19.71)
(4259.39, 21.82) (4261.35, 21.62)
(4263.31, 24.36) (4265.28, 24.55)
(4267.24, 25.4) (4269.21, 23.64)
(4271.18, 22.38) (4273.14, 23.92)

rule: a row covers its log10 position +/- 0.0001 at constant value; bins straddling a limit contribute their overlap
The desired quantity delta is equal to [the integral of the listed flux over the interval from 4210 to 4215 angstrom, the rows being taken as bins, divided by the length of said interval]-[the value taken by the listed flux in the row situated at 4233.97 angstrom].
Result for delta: -1.1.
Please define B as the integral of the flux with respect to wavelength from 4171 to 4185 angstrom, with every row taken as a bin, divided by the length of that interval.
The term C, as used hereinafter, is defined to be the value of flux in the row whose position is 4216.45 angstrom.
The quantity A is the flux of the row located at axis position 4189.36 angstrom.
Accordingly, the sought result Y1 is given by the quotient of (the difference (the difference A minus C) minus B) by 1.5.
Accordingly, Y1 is -12.7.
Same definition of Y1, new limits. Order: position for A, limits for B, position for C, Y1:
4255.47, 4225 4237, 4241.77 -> -15.8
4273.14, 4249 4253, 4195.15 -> -15.8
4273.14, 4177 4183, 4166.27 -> -12.0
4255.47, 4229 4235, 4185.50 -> -12.0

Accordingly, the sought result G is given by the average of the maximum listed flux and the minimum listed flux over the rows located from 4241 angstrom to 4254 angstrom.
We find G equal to 23.8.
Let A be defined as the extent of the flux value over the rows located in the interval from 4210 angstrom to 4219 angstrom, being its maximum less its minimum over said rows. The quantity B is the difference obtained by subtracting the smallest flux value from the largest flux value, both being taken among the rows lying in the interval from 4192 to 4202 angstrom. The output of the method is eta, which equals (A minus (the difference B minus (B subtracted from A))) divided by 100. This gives -0.04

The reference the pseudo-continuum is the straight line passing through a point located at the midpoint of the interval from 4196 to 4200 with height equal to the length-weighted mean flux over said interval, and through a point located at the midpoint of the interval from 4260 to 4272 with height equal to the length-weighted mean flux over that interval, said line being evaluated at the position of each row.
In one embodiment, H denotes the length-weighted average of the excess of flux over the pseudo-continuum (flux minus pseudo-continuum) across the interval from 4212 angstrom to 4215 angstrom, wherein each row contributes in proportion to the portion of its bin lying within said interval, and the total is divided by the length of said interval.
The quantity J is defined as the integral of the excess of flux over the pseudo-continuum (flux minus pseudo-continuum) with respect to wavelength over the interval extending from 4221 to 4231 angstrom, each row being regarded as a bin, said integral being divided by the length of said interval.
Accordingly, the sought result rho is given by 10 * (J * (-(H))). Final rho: 2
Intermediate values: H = 0.5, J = -0.4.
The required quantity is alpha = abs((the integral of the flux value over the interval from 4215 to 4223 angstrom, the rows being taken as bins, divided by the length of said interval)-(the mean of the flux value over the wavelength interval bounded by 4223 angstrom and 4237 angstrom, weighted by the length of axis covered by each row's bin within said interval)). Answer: 1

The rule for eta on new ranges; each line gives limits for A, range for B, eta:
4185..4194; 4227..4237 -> -0.03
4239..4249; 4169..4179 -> 0.04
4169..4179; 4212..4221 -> -0.03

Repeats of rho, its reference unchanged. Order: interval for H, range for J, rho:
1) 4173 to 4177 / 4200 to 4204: -16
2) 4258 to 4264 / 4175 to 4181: -19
